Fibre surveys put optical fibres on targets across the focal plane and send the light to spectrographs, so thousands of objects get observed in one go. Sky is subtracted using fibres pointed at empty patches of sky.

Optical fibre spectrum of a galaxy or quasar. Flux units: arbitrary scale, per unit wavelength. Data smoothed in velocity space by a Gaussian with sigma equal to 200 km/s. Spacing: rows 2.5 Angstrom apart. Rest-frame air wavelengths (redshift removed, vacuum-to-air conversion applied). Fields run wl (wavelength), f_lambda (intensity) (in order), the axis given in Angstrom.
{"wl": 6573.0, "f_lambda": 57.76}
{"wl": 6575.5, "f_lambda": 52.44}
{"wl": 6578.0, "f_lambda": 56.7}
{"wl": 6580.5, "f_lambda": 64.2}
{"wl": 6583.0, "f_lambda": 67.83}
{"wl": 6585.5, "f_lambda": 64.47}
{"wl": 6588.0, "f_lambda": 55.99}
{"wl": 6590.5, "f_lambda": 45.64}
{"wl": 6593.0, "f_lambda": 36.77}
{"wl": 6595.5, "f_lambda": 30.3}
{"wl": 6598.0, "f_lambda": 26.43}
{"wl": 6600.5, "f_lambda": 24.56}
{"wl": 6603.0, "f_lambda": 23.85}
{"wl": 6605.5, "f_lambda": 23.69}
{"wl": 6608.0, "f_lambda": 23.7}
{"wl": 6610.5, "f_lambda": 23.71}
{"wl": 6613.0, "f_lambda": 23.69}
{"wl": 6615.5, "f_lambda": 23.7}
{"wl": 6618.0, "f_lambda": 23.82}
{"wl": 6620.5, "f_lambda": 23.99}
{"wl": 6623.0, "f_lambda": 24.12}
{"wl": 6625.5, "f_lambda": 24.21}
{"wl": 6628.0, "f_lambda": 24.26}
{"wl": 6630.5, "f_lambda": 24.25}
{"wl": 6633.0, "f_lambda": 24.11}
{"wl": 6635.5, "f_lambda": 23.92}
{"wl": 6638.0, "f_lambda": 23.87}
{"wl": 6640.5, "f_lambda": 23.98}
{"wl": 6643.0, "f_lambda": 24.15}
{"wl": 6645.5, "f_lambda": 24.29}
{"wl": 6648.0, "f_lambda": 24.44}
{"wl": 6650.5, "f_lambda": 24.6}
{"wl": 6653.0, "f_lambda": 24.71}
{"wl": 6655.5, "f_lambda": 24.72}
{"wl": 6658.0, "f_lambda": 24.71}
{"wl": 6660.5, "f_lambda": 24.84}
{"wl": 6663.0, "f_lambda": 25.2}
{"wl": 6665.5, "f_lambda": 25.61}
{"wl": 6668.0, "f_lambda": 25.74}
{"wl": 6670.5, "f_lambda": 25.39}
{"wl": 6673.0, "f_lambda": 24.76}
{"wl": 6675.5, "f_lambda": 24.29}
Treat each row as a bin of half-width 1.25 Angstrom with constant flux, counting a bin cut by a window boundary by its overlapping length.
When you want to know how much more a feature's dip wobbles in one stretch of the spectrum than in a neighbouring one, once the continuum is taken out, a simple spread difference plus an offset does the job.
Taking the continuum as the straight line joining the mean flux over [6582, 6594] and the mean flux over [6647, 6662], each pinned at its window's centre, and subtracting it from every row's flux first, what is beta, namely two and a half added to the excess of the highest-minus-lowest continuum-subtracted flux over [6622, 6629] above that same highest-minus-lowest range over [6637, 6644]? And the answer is 2.4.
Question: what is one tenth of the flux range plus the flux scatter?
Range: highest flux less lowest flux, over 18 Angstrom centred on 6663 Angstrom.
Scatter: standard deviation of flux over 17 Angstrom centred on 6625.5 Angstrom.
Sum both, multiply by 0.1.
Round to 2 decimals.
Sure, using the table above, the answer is 0.12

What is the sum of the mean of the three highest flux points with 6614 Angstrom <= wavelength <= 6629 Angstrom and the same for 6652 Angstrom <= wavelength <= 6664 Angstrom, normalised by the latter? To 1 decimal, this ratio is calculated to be 2.0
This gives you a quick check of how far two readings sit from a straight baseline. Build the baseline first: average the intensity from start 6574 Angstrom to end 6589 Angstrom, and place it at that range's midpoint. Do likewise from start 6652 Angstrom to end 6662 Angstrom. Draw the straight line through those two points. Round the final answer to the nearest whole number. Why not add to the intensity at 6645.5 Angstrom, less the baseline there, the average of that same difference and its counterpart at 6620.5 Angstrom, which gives -18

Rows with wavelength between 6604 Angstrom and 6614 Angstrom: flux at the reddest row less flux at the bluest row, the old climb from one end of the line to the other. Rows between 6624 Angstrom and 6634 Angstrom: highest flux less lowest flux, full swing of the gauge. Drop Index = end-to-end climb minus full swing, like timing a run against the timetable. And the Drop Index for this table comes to -0.15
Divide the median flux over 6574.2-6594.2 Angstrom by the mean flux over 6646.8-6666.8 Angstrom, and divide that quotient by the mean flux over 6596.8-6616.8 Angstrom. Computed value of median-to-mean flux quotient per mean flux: 0.094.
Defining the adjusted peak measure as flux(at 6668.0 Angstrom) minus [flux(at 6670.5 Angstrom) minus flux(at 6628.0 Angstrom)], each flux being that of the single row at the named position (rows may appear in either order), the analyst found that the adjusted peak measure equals 24.6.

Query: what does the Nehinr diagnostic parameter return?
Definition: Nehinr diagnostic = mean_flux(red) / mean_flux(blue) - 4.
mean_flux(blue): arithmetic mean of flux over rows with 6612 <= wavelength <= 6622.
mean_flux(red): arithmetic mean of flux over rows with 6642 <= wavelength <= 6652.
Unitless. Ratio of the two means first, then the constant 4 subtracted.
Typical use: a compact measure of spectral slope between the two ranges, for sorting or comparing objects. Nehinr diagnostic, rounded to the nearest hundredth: -2.98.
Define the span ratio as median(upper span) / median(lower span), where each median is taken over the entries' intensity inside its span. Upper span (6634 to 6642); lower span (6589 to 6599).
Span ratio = 0.71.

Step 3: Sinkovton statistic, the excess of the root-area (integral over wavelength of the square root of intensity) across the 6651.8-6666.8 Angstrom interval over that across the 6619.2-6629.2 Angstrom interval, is 26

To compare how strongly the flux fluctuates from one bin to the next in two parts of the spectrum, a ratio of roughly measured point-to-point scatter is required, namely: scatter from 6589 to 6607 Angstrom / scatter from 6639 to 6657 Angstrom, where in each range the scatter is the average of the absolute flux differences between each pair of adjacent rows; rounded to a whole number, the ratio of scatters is 30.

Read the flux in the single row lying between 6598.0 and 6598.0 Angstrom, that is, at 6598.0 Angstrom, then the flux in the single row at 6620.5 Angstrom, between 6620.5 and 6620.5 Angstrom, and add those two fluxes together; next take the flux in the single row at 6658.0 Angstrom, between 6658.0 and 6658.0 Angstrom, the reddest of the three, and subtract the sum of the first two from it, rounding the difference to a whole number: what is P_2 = -26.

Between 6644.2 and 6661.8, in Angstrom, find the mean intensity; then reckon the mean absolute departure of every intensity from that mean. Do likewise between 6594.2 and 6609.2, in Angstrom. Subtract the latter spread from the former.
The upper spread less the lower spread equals -1.8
